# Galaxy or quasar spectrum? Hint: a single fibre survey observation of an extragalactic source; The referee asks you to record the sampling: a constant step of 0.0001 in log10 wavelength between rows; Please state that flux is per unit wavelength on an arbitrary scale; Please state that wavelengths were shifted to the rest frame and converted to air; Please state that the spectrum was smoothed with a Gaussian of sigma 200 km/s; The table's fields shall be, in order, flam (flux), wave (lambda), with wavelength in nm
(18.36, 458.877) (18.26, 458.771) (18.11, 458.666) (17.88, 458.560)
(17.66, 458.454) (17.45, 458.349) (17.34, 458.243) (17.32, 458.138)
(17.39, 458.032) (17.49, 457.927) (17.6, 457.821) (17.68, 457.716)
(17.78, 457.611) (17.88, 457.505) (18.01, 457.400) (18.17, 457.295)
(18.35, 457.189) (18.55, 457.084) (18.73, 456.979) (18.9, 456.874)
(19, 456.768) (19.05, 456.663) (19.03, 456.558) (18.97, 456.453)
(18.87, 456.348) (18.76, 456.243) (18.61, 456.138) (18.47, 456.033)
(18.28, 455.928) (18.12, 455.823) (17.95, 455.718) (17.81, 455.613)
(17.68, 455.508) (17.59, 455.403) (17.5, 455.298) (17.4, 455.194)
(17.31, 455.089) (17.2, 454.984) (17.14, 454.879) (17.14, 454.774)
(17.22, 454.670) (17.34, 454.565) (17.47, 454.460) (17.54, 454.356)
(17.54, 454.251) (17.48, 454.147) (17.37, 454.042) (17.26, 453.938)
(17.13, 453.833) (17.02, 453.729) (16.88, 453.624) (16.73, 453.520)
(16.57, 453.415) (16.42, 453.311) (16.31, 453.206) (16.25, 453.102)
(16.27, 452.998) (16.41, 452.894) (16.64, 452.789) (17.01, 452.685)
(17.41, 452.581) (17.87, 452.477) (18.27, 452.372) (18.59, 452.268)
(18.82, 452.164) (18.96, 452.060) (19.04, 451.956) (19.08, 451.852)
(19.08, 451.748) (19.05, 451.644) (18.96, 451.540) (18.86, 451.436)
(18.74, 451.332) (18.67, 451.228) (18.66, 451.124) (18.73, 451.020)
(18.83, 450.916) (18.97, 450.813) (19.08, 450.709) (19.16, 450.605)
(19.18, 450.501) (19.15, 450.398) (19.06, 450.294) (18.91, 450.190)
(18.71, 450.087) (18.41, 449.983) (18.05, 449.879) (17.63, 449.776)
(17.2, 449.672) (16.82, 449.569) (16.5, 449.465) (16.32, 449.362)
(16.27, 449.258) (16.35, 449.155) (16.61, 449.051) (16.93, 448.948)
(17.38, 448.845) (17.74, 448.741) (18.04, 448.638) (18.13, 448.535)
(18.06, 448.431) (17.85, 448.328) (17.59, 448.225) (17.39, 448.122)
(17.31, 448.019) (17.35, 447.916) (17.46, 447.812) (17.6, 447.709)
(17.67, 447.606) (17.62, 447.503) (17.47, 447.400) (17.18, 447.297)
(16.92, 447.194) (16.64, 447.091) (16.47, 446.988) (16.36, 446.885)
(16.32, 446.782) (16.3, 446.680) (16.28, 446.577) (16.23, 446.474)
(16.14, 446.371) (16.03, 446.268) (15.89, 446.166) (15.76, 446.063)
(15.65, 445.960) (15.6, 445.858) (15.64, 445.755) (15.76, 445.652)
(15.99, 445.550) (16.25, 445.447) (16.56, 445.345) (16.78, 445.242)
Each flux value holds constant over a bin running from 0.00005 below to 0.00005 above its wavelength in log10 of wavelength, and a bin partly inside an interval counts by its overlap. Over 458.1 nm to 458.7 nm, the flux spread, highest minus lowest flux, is 0.8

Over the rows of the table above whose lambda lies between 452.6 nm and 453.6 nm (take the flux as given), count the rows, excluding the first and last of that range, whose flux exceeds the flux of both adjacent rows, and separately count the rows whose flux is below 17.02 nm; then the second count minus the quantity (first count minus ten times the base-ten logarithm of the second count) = 19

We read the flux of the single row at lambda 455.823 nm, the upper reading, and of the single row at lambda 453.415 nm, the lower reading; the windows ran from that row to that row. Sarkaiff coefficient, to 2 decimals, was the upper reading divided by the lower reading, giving 1.09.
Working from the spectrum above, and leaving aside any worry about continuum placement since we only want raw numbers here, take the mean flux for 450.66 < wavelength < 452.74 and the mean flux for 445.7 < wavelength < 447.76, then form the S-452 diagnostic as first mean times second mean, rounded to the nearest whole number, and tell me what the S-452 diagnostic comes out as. 307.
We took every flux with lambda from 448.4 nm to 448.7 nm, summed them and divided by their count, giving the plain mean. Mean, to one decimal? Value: 18.1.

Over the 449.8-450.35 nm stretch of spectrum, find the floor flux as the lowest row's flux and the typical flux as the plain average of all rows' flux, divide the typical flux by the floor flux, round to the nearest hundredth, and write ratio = 1.03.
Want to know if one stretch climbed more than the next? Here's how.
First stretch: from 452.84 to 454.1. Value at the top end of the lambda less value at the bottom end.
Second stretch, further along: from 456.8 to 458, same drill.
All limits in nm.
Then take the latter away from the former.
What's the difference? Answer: 2.4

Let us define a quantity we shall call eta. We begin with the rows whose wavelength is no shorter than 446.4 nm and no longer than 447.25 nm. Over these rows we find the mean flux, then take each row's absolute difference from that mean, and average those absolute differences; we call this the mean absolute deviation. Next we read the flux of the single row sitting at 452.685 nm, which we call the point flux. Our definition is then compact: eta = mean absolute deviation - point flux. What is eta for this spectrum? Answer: -16.8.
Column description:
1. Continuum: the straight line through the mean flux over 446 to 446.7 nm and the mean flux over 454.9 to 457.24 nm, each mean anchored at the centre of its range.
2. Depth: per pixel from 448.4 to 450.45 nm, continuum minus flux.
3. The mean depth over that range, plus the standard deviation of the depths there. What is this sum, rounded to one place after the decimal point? 0.0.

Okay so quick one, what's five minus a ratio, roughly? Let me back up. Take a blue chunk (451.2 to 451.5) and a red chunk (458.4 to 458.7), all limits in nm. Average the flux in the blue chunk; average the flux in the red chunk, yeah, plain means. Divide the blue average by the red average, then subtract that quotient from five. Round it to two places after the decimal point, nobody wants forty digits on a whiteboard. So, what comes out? 3.95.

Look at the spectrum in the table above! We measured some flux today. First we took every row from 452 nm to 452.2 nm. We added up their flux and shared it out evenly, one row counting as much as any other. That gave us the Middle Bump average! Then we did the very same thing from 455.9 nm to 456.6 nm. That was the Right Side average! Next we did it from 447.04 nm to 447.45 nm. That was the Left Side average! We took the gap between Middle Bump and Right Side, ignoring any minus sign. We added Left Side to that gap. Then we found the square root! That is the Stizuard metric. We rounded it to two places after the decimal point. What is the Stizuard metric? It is 4.15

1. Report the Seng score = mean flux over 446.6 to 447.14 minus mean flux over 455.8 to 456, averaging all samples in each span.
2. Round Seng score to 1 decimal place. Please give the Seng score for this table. -1.8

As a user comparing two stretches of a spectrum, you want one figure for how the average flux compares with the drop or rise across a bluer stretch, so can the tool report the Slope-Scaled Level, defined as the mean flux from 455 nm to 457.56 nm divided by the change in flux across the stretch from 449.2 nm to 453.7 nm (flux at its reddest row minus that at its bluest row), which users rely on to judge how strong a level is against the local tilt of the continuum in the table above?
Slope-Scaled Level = 30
